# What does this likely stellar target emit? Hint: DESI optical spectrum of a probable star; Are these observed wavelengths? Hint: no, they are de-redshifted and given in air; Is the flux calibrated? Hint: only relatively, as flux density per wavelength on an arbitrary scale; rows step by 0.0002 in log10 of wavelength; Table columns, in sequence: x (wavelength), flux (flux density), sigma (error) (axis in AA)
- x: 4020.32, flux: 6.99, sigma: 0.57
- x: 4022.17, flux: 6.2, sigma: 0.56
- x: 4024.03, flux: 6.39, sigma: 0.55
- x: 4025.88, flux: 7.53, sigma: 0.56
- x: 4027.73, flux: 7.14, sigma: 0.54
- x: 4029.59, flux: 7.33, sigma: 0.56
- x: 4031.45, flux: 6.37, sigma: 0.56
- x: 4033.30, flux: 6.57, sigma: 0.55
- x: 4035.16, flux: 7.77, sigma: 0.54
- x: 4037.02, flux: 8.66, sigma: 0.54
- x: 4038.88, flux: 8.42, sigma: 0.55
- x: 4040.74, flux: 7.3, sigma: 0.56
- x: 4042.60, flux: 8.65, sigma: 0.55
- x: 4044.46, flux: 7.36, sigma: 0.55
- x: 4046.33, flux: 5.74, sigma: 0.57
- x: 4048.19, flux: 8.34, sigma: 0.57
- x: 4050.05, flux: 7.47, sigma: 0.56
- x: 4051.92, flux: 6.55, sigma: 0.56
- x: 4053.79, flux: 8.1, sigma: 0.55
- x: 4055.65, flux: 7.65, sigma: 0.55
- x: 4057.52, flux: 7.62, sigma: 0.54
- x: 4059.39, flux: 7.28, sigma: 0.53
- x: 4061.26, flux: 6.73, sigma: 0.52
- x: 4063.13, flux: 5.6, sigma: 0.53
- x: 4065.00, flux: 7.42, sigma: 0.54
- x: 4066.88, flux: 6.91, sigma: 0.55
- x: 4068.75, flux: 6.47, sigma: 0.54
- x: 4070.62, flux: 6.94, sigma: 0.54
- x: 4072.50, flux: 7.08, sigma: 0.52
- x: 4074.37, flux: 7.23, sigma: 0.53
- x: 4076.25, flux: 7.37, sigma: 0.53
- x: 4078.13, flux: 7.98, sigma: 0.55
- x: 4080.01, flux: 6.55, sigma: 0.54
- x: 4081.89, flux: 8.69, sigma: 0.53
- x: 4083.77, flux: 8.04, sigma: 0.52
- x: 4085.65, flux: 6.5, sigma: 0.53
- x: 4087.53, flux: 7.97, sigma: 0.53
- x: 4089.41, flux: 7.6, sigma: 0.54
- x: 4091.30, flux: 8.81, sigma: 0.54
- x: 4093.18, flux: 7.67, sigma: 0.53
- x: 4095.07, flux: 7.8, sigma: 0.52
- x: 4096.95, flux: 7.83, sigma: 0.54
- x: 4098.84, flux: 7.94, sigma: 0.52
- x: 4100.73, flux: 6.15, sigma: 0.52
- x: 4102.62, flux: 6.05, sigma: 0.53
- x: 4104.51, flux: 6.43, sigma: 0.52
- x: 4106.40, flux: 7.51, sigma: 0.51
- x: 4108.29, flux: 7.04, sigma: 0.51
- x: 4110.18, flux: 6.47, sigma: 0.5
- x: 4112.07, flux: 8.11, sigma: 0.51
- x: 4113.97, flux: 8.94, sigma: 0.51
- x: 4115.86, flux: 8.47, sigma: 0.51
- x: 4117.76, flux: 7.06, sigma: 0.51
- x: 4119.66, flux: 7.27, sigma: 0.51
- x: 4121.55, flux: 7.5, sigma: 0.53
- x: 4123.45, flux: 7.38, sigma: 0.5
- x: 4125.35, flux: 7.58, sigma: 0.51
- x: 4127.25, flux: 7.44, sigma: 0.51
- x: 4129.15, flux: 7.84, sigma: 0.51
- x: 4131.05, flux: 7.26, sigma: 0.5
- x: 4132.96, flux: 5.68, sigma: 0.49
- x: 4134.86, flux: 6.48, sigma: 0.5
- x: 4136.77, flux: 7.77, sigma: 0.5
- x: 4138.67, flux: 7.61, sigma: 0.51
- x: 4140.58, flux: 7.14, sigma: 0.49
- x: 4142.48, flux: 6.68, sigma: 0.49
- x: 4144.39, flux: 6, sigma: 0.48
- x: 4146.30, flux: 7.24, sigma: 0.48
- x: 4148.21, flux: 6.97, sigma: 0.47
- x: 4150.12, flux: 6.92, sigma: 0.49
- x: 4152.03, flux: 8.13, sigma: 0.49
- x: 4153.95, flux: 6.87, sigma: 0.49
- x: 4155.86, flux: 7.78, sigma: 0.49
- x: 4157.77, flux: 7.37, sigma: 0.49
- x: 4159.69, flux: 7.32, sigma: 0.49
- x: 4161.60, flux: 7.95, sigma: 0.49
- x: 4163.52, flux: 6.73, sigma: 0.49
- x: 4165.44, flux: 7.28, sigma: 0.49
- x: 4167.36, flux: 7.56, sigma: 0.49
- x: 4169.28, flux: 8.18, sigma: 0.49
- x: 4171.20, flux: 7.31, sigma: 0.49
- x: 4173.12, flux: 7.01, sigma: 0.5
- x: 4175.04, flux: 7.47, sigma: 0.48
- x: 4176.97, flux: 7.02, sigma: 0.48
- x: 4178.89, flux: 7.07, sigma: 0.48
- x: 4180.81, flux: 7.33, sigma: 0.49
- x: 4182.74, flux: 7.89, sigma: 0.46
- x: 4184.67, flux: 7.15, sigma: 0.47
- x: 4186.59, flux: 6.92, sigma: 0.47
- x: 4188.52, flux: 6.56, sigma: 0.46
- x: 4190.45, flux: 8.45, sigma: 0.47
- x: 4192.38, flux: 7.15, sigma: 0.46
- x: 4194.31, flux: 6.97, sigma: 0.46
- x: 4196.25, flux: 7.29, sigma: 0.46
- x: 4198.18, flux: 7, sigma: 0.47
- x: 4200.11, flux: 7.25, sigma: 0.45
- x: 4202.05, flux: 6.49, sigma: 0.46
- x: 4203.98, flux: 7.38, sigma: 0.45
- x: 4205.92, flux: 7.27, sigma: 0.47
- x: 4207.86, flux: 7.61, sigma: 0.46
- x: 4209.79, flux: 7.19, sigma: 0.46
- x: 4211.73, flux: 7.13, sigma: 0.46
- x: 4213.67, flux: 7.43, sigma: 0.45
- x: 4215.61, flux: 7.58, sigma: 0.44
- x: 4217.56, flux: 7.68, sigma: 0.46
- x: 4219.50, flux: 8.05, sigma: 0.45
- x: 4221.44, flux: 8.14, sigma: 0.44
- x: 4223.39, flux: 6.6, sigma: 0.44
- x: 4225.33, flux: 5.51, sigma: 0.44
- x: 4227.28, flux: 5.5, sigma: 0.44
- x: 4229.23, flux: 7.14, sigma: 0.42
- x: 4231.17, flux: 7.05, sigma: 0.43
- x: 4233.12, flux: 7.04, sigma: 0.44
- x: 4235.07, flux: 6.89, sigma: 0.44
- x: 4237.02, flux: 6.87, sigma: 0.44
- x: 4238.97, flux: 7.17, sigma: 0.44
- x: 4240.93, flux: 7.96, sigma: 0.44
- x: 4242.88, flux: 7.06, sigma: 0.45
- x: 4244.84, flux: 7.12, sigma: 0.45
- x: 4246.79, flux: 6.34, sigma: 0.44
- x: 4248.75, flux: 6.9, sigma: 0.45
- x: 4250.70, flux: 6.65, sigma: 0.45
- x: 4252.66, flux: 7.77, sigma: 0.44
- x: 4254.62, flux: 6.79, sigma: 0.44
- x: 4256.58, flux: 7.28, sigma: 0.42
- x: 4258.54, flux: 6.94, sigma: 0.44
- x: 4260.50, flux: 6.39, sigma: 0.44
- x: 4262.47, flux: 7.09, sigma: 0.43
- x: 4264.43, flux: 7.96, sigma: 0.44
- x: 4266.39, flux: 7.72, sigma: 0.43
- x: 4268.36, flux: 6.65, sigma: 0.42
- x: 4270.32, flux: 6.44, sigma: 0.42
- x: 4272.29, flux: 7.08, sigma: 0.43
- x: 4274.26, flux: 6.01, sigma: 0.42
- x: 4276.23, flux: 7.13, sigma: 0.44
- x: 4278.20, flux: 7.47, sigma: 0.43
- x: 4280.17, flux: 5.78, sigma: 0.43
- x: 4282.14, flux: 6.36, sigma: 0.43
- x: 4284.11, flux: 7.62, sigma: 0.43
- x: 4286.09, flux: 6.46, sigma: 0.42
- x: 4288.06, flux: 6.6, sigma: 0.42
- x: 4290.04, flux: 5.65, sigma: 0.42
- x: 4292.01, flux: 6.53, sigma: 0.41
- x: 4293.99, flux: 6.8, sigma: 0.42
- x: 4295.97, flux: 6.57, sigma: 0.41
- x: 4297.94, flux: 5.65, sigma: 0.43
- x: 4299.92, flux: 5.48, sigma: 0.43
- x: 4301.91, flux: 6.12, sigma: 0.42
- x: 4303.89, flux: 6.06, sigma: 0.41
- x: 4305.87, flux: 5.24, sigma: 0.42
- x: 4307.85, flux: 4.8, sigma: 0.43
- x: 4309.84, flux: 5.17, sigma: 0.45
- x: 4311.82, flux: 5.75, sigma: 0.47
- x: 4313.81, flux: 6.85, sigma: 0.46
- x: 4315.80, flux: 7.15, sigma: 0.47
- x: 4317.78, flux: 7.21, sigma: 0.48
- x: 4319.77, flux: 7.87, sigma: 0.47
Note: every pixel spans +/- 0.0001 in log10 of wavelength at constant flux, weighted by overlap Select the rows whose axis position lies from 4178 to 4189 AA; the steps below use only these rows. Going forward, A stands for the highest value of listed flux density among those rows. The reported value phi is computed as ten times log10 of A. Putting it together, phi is 9.0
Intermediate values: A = 7.89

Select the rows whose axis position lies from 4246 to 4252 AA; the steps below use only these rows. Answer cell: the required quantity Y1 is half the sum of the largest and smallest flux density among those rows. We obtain 6.62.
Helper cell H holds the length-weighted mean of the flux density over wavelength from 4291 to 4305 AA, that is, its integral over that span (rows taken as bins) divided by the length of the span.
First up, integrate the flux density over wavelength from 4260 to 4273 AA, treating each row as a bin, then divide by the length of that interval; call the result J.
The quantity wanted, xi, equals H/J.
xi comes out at 0.872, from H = 6.2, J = 7.07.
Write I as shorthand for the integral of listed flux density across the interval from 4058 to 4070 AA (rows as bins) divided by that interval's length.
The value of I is 6.8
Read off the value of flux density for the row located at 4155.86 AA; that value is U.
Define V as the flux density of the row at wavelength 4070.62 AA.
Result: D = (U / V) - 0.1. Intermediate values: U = 7.78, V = 6.94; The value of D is 1.02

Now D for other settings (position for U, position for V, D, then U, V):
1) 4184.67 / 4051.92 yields 0.99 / 7.15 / 6.55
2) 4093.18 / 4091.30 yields 0.77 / 7.67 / 8.81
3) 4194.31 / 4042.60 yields 0.71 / 6.97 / 8.65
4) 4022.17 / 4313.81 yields 0.81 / 6.2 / 6.85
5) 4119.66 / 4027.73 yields 0.92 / 7.27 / 7.14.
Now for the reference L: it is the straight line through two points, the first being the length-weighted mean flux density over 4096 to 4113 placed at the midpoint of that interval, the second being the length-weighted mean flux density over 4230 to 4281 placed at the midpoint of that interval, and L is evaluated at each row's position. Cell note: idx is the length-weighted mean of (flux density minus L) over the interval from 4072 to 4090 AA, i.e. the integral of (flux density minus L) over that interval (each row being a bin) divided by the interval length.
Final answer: 0.44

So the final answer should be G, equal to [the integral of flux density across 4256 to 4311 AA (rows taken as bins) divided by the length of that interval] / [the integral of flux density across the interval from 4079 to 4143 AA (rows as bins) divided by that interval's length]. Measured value 0.87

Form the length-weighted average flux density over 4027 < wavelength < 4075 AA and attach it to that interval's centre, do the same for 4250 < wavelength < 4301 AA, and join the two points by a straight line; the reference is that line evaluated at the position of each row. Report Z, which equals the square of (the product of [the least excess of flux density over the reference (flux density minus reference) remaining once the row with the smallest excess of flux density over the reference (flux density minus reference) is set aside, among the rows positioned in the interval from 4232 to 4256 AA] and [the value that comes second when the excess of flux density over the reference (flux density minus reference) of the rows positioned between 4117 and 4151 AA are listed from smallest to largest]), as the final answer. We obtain 0.0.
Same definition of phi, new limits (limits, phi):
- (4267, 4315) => 8.8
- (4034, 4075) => 9.4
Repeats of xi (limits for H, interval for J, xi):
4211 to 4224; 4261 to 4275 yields 1.080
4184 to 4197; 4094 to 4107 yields 1.017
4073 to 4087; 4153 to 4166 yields 1.020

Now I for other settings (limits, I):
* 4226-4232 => 6.5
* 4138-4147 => 6.9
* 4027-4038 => 7.3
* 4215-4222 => 7.9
